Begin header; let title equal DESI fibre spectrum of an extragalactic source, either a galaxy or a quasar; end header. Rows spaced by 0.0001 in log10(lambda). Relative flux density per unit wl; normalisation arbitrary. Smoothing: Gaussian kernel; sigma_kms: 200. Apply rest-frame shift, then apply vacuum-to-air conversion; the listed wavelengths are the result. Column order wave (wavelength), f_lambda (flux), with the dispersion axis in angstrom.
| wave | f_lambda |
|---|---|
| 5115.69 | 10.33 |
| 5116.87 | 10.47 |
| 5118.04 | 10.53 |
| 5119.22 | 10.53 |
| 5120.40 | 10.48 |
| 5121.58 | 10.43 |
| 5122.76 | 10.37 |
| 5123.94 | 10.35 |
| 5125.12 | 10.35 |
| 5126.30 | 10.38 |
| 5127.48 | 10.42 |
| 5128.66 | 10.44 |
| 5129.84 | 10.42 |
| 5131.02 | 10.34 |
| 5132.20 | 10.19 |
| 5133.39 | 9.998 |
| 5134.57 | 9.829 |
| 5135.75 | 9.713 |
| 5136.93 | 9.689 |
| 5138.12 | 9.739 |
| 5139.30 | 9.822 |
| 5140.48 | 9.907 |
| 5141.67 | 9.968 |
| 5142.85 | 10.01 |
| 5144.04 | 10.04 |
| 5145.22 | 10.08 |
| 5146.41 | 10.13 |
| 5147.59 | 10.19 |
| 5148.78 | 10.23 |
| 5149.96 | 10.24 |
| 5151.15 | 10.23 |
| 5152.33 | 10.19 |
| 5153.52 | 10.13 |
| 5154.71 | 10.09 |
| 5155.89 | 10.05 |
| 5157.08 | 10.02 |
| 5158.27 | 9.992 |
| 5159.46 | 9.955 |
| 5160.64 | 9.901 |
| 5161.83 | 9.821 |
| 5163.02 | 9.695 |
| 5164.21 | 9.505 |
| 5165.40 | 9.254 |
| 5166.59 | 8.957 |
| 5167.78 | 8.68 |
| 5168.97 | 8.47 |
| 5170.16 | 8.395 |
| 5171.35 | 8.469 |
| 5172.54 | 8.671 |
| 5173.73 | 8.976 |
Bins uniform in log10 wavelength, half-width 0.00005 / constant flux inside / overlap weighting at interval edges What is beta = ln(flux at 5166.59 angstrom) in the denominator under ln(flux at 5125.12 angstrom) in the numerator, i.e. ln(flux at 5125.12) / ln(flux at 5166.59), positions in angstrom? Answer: 1.07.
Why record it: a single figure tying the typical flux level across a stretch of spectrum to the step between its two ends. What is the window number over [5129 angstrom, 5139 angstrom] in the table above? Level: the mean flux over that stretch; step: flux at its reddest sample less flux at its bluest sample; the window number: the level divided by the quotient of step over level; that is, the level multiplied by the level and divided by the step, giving -147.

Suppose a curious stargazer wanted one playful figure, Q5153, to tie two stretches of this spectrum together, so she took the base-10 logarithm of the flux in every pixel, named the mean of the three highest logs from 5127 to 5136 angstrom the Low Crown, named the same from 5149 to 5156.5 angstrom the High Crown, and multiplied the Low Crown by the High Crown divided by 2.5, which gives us 0.411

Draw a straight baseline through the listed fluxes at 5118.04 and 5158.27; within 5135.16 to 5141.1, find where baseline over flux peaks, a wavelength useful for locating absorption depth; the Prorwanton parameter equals 5136.93 angstrom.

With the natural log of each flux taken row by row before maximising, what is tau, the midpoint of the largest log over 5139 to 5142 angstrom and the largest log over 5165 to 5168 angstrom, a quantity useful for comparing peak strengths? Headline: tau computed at 2.26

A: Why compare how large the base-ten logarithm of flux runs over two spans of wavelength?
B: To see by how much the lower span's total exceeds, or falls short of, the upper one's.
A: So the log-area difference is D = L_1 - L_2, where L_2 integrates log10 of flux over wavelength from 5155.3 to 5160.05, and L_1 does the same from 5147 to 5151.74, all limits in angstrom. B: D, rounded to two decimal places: 0.04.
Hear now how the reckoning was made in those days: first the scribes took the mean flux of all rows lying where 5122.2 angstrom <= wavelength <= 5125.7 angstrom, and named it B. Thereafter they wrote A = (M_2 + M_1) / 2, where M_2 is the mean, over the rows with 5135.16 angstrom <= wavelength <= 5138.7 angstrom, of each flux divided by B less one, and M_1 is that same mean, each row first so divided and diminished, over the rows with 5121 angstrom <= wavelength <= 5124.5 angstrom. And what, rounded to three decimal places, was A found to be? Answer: -0.030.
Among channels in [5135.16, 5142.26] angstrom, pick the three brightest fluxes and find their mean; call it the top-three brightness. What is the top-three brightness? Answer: 9.9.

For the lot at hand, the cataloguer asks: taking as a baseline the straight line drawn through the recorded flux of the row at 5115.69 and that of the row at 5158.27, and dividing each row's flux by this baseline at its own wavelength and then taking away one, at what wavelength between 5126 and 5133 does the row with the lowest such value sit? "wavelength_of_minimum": 5132.20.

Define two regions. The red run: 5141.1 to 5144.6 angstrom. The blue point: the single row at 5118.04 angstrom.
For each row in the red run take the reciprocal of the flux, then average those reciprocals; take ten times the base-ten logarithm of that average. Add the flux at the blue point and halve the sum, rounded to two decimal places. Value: 0.26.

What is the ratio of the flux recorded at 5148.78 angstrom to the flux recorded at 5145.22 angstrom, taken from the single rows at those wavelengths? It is 1.01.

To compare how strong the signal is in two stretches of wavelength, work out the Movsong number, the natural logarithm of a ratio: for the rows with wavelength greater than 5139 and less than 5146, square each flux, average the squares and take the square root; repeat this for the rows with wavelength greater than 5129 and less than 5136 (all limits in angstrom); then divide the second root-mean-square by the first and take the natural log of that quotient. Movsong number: 0.011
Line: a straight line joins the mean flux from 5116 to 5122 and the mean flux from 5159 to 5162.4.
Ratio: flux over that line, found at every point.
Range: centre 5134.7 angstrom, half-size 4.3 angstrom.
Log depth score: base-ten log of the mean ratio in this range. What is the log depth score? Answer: -0.015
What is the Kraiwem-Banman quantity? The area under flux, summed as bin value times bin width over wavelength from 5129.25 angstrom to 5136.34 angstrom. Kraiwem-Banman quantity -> 71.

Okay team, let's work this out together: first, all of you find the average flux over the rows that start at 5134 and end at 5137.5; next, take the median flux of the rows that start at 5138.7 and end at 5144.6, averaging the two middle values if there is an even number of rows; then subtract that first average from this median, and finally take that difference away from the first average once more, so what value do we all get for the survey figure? 9.5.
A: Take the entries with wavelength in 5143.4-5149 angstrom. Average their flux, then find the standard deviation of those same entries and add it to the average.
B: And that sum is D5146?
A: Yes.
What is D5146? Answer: 10.2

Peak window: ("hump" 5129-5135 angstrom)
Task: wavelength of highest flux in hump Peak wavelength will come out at 5129.84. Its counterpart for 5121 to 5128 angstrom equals 5121.58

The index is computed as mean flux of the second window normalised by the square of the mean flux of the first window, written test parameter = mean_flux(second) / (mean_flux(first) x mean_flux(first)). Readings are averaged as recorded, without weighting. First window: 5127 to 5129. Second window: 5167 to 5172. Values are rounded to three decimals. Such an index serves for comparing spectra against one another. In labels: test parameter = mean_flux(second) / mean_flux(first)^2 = 0.078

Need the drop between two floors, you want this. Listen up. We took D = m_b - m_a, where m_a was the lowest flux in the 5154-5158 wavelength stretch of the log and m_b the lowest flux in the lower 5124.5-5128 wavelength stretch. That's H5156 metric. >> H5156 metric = 0.3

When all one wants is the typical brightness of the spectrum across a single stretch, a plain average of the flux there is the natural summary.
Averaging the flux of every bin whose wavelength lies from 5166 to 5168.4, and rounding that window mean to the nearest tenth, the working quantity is 8.8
